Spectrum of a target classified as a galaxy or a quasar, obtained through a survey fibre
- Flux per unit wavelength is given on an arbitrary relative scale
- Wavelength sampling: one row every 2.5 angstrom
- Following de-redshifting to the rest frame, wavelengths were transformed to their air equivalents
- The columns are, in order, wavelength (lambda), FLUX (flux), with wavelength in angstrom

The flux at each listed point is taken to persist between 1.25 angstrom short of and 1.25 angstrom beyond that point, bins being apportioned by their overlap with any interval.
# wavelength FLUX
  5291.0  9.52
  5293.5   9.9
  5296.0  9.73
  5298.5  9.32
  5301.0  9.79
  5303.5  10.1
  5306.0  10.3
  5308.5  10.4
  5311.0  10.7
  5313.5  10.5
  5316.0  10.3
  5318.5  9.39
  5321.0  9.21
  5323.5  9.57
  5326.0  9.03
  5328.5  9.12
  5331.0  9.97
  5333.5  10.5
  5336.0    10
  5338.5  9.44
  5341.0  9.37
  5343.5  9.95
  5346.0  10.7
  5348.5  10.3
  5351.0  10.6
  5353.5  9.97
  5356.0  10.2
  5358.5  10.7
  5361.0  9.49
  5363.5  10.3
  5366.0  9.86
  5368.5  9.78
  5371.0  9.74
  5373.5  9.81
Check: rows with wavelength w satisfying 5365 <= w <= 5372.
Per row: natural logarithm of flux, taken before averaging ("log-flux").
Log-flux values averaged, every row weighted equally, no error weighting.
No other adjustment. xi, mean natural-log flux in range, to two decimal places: 2.28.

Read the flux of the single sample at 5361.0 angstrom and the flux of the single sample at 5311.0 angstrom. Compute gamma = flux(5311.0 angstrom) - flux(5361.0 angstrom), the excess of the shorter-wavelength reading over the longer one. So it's 1.2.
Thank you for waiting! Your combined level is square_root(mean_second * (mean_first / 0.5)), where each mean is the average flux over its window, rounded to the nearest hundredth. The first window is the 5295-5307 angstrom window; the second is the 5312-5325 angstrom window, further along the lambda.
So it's 13.89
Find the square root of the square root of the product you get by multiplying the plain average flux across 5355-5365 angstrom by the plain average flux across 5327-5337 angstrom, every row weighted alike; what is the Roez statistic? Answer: 3.17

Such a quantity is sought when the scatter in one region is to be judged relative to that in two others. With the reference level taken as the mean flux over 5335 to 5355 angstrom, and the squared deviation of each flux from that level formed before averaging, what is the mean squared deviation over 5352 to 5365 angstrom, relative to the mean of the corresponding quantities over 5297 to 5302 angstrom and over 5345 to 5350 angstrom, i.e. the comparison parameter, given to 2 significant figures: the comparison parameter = 0.62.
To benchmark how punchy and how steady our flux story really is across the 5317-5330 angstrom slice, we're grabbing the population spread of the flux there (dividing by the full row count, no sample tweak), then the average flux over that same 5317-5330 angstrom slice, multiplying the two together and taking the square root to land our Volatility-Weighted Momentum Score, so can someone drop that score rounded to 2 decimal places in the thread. 1.34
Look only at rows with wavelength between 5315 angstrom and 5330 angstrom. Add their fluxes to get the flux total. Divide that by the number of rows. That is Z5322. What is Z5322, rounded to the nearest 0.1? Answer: 9.4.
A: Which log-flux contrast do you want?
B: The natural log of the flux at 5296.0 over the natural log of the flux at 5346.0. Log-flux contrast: 0.96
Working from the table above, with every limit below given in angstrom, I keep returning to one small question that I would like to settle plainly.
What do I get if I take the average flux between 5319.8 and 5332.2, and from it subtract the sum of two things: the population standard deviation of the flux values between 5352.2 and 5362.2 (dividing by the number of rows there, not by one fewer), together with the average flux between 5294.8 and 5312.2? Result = -1.1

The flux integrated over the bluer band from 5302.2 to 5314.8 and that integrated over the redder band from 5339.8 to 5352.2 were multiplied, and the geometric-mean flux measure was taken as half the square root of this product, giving 64.3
